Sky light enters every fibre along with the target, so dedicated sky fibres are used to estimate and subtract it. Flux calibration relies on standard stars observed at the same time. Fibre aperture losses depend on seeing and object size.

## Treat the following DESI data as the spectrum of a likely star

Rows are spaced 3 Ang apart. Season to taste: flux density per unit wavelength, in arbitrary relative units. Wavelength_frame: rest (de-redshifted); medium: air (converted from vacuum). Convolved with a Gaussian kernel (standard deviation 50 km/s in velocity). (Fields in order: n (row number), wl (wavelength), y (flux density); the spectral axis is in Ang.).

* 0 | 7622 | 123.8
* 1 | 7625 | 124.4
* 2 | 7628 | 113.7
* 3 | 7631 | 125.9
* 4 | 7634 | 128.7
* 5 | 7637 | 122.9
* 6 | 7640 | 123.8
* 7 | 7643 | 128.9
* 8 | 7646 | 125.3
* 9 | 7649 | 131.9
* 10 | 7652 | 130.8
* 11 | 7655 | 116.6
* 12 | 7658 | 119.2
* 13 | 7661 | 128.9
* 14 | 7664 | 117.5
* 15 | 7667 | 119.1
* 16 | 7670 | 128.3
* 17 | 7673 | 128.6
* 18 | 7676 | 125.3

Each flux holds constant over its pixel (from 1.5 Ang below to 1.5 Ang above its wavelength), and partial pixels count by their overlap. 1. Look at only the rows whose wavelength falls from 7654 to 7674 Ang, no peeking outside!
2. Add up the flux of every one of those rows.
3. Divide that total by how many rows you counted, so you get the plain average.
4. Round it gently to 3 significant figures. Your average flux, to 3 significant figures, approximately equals 123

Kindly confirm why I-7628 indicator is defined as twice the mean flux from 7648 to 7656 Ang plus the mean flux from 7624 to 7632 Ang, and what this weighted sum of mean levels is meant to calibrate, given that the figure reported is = 374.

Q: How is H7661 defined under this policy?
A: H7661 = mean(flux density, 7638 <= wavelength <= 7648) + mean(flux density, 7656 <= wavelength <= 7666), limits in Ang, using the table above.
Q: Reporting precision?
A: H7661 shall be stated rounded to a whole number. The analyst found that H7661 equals 248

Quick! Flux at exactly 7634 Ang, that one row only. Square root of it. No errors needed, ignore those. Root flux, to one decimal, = 11.3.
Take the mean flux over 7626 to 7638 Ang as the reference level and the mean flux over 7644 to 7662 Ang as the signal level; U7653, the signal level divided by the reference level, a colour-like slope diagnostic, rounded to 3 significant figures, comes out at 1.02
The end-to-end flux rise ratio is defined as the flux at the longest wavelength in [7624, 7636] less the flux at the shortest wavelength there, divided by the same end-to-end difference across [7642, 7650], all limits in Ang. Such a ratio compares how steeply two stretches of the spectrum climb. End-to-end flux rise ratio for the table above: 1.4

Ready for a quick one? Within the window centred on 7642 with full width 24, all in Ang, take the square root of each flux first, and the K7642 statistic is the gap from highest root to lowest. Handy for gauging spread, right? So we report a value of 0.40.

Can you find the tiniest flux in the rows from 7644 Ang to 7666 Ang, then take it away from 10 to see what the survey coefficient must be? -107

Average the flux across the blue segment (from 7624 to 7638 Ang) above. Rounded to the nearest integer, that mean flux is 123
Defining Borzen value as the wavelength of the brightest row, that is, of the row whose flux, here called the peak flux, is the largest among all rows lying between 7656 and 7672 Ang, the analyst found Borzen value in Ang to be 7661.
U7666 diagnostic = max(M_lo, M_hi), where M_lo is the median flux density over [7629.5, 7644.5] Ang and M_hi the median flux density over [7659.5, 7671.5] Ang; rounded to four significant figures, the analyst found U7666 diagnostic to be 125.9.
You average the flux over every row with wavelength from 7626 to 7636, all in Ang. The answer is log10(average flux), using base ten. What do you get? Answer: 2.09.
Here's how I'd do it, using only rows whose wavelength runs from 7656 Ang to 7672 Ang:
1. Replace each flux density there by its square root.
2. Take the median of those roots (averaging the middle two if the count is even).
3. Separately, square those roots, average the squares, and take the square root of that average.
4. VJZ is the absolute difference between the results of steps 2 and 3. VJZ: 0.15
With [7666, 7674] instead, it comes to 0.13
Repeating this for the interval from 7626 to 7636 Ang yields 0.14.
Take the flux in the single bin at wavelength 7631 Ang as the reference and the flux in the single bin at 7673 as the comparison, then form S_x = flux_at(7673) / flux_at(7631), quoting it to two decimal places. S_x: 1.02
